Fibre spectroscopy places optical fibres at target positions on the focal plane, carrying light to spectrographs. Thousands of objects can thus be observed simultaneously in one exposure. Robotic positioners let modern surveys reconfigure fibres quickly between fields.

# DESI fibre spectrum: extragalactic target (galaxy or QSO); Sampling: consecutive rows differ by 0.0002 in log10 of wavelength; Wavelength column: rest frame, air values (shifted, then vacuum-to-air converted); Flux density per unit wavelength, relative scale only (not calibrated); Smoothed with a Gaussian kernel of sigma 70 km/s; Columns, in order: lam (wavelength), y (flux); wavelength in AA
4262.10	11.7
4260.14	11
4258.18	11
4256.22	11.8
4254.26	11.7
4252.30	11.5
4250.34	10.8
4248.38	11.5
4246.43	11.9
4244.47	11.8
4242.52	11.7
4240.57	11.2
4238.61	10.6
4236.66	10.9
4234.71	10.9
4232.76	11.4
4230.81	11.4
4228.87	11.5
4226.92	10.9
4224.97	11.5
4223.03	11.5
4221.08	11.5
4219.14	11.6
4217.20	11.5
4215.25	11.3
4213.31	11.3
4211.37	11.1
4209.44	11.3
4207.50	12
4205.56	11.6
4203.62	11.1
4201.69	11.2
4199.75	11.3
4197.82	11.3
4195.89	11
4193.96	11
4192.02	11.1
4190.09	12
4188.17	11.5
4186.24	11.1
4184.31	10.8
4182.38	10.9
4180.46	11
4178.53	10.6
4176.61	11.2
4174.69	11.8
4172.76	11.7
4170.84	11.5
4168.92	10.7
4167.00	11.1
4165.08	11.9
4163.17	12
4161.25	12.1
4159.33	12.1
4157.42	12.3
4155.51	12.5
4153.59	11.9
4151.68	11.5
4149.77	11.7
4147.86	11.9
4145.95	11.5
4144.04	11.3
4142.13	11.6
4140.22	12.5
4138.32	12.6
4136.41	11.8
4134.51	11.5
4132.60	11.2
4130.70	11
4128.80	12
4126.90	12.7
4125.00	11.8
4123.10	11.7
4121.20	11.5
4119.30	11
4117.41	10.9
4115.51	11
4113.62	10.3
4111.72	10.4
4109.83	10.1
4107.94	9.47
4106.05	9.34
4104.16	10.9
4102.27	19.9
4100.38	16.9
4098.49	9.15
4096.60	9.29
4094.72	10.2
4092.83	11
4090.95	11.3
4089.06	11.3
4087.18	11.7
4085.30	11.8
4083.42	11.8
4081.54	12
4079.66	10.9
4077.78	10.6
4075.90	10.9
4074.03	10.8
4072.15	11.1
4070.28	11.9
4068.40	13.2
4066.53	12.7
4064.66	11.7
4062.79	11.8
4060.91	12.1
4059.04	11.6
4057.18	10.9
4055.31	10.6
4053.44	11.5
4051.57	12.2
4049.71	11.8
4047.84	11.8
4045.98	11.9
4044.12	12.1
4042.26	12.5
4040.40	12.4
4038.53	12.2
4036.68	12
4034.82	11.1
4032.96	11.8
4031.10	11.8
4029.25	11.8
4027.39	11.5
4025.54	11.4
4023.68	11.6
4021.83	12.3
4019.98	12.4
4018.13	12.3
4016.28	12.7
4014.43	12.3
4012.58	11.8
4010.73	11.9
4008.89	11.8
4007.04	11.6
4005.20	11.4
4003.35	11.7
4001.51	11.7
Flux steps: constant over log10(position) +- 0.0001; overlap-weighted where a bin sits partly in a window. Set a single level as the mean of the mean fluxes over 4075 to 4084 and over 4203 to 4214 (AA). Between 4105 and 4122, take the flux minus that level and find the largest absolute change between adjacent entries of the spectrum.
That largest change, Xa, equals 0.70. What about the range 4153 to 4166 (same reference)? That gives 0.60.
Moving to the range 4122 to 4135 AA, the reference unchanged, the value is 1.00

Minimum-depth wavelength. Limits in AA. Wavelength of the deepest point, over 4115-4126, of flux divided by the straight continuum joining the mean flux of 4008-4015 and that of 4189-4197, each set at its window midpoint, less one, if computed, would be 4117.41 AA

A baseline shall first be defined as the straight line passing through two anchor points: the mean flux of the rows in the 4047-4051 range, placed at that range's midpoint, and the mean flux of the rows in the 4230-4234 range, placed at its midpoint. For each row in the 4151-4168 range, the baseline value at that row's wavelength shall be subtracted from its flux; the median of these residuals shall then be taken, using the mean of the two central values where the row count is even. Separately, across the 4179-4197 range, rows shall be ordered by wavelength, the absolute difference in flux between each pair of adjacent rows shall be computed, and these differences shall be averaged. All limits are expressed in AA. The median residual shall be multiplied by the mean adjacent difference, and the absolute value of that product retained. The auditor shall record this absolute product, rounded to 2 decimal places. 0.14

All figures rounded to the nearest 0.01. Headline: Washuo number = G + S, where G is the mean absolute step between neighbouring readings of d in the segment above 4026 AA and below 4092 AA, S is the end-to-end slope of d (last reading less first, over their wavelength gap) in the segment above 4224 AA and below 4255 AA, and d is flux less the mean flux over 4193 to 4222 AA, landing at 0.40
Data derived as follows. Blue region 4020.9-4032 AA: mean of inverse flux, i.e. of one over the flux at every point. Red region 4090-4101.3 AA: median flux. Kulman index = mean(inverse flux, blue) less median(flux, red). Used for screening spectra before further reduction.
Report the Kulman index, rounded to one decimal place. -10.5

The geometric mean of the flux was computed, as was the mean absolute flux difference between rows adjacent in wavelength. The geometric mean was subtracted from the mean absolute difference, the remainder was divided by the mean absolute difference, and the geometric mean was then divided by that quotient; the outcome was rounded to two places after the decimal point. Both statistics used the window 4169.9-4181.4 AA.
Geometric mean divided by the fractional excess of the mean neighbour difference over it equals -0.39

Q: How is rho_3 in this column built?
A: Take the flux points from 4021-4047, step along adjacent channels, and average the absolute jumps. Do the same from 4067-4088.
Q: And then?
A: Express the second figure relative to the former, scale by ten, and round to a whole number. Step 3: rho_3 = 15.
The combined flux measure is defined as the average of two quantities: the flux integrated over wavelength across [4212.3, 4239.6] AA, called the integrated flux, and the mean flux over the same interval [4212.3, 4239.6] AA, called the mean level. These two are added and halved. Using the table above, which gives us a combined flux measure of 159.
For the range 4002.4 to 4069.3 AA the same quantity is 404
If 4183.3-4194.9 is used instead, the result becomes 71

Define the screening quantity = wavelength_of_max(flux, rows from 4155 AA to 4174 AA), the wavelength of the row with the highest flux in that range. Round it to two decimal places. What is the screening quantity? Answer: 4155.51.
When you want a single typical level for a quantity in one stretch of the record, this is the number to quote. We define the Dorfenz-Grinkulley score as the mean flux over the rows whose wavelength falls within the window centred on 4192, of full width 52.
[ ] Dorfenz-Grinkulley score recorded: 11.26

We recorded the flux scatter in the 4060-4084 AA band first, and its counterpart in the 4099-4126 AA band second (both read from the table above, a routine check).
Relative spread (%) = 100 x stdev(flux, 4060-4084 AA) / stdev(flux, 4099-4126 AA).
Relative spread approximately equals 26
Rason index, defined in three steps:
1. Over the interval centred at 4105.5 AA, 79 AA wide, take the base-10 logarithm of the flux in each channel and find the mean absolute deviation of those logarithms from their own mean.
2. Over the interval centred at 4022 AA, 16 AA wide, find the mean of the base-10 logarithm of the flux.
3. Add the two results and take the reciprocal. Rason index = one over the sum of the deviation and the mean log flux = 0.895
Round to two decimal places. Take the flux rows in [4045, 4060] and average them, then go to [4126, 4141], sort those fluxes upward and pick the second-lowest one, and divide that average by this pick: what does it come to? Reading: 1.03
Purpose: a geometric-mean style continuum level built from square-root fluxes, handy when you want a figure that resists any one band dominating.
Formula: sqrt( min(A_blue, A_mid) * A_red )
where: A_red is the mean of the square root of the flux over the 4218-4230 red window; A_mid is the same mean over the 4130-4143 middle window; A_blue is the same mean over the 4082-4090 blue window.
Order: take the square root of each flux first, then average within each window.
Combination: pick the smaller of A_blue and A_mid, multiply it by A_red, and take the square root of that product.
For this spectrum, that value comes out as 3.40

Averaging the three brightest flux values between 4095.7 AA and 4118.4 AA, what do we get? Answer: 15.9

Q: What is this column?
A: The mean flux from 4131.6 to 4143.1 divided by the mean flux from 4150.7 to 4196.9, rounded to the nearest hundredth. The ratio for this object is 1.03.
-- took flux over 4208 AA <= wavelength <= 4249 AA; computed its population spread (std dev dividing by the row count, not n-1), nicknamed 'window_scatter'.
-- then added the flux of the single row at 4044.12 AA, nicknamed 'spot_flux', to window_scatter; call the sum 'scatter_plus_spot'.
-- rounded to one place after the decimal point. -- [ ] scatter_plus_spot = 12.4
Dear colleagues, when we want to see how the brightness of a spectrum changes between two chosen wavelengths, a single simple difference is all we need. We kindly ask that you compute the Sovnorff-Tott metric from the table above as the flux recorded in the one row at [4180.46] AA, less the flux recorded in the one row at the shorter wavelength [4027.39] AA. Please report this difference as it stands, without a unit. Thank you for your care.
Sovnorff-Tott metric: -0.50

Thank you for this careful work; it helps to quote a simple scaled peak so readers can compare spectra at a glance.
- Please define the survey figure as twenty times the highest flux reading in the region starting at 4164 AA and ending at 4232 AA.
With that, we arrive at 240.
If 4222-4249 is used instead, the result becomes 238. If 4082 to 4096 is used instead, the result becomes 236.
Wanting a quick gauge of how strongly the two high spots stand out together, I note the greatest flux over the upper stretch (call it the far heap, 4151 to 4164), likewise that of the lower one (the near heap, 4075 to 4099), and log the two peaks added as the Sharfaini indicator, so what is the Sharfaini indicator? 24.5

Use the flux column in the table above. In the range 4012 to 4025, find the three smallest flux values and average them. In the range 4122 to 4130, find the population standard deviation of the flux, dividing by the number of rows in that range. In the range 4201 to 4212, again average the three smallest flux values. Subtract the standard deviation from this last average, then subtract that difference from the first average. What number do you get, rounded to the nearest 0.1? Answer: 1.2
